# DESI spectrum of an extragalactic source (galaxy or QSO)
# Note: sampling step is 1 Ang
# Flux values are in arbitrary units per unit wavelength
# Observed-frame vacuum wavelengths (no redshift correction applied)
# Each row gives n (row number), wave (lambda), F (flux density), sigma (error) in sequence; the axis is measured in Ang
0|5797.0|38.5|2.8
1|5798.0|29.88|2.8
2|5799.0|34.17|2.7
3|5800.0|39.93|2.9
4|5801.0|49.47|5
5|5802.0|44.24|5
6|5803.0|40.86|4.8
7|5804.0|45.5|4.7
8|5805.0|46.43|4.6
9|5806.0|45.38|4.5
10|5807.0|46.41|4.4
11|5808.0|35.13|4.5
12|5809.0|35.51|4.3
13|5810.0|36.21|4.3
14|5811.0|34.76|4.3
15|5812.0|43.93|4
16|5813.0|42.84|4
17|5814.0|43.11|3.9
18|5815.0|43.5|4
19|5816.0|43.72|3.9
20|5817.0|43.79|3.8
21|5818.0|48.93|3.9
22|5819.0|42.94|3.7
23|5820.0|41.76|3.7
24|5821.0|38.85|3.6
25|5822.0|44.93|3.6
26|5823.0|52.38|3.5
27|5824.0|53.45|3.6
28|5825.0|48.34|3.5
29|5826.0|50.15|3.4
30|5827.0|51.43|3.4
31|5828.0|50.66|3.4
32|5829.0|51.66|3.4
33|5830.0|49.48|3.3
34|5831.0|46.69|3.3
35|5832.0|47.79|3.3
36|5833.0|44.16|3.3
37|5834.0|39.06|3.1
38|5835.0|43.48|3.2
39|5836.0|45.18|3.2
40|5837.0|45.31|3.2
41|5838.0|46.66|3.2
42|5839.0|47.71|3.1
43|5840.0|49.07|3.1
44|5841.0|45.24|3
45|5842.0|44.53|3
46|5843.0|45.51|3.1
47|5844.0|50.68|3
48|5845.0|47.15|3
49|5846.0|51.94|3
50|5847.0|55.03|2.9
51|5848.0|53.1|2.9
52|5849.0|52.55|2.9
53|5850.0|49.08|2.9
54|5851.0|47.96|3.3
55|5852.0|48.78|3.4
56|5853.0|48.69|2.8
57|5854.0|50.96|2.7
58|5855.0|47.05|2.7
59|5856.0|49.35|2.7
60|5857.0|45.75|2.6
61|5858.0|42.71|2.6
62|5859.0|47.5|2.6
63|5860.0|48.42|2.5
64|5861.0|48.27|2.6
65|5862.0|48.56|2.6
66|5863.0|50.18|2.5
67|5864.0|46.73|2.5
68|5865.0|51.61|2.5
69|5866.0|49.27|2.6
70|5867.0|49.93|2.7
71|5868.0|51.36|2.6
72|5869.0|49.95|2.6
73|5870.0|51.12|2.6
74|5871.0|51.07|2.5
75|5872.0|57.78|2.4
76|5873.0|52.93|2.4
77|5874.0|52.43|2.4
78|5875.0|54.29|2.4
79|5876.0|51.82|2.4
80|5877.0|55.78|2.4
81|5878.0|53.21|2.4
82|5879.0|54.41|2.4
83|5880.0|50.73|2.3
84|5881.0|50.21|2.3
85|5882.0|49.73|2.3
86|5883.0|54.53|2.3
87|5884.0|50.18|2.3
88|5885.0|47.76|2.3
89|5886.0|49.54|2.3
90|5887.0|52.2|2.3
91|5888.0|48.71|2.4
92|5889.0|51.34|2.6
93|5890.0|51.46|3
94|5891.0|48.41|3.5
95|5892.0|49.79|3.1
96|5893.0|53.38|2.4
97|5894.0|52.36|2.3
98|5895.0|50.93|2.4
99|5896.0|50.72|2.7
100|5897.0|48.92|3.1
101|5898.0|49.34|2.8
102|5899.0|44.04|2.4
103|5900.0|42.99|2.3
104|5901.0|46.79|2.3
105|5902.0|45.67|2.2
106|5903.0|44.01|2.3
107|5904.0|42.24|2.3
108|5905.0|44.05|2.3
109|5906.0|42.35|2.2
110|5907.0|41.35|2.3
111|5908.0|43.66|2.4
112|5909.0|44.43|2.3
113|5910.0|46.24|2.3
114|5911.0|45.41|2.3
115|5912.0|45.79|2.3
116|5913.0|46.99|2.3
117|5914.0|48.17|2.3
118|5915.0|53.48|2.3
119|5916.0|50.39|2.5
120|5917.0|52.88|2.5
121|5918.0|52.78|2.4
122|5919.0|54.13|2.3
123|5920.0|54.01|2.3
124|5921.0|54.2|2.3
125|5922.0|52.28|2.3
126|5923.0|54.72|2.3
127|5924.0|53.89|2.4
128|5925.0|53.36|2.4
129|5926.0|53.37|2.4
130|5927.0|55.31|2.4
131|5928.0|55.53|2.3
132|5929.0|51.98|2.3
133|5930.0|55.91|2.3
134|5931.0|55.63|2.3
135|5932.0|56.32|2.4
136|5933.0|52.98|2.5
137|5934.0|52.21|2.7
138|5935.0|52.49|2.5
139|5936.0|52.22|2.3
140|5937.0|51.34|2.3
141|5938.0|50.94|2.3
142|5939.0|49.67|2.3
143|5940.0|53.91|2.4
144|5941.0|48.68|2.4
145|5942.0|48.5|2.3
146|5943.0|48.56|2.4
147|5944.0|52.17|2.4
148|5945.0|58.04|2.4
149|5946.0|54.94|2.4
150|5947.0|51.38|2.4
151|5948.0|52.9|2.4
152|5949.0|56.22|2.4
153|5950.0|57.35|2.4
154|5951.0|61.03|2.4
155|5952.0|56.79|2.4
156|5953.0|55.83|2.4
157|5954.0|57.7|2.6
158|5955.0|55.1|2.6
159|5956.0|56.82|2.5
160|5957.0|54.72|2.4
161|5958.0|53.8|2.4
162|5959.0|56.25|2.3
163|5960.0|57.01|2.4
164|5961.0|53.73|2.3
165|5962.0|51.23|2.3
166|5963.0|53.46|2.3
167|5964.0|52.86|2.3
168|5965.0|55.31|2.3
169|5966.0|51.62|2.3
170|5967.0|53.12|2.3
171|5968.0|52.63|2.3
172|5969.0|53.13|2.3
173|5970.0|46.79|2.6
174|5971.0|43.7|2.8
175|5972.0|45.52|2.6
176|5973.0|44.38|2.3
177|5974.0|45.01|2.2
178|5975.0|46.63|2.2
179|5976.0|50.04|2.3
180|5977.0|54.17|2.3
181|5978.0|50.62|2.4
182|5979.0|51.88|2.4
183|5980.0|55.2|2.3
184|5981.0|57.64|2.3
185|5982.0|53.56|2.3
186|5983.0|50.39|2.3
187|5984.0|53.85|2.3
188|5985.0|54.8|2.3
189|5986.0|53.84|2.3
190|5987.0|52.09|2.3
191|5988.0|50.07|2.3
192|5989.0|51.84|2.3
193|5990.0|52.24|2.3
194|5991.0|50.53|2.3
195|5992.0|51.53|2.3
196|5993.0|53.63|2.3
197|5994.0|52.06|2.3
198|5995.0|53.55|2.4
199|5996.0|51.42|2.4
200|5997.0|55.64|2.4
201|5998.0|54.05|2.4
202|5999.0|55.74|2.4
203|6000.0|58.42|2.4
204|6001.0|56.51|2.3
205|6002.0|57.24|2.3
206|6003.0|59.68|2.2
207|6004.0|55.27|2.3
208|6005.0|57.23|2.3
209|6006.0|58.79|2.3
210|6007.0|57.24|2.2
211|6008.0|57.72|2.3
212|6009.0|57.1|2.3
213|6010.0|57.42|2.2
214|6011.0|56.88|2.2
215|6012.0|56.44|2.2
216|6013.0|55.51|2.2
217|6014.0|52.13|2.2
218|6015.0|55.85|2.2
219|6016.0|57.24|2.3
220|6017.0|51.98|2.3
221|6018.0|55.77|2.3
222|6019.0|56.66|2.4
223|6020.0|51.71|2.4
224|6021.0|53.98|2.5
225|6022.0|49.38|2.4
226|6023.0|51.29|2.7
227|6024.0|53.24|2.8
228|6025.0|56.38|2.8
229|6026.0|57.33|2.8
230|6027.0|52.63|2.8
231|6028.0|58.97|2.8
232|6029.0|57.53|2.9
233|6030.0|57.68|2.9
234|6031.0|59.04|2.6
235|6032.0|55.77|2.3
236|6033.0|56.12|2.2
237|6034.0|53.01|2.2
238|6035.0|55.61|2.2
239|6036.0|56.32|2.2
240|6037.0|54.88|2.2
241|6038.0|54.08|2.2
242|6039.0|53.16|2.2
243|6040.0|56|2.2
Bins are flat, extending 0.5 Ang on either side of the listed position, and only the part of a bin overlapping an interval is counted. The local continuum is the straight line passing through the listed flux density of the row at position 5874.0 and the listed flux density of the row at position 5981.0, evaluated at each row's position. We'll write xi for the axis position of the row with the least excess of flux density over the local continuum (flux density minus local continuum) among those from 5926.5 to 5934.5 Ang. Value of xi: 5934.0 Ang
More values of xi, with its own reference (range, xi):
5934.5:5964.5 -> 5942.0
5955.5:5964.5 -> 5962.0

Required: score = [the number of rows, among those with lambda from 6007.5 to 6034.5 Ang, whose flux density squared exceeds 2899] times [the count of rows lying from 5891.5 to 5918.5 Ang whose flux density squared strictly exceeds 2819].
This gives 38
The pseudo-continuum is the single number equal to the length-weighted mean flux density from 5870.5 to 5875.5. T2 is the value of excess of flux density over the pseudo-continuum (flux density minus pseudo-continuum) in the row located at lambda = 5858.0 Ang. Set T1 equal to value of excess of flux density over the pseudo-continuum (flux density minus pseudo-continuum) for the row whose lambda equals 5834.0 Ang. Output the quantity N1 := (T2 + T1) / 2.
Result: -13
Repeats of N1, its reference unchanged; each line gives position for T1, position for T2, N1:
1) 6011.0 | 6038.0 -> 2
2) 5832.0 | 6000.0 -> -1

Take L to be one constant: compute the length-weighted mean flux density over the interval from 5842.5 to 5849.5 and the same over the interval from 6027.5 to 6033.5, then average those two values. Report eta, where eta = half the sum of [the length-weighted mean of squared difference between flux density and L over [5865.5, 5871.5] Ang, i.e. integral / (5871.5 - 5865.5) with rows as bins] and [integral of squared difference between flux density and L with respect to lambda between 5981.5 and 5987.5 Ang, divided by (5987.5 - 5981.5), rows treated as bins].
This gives 9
